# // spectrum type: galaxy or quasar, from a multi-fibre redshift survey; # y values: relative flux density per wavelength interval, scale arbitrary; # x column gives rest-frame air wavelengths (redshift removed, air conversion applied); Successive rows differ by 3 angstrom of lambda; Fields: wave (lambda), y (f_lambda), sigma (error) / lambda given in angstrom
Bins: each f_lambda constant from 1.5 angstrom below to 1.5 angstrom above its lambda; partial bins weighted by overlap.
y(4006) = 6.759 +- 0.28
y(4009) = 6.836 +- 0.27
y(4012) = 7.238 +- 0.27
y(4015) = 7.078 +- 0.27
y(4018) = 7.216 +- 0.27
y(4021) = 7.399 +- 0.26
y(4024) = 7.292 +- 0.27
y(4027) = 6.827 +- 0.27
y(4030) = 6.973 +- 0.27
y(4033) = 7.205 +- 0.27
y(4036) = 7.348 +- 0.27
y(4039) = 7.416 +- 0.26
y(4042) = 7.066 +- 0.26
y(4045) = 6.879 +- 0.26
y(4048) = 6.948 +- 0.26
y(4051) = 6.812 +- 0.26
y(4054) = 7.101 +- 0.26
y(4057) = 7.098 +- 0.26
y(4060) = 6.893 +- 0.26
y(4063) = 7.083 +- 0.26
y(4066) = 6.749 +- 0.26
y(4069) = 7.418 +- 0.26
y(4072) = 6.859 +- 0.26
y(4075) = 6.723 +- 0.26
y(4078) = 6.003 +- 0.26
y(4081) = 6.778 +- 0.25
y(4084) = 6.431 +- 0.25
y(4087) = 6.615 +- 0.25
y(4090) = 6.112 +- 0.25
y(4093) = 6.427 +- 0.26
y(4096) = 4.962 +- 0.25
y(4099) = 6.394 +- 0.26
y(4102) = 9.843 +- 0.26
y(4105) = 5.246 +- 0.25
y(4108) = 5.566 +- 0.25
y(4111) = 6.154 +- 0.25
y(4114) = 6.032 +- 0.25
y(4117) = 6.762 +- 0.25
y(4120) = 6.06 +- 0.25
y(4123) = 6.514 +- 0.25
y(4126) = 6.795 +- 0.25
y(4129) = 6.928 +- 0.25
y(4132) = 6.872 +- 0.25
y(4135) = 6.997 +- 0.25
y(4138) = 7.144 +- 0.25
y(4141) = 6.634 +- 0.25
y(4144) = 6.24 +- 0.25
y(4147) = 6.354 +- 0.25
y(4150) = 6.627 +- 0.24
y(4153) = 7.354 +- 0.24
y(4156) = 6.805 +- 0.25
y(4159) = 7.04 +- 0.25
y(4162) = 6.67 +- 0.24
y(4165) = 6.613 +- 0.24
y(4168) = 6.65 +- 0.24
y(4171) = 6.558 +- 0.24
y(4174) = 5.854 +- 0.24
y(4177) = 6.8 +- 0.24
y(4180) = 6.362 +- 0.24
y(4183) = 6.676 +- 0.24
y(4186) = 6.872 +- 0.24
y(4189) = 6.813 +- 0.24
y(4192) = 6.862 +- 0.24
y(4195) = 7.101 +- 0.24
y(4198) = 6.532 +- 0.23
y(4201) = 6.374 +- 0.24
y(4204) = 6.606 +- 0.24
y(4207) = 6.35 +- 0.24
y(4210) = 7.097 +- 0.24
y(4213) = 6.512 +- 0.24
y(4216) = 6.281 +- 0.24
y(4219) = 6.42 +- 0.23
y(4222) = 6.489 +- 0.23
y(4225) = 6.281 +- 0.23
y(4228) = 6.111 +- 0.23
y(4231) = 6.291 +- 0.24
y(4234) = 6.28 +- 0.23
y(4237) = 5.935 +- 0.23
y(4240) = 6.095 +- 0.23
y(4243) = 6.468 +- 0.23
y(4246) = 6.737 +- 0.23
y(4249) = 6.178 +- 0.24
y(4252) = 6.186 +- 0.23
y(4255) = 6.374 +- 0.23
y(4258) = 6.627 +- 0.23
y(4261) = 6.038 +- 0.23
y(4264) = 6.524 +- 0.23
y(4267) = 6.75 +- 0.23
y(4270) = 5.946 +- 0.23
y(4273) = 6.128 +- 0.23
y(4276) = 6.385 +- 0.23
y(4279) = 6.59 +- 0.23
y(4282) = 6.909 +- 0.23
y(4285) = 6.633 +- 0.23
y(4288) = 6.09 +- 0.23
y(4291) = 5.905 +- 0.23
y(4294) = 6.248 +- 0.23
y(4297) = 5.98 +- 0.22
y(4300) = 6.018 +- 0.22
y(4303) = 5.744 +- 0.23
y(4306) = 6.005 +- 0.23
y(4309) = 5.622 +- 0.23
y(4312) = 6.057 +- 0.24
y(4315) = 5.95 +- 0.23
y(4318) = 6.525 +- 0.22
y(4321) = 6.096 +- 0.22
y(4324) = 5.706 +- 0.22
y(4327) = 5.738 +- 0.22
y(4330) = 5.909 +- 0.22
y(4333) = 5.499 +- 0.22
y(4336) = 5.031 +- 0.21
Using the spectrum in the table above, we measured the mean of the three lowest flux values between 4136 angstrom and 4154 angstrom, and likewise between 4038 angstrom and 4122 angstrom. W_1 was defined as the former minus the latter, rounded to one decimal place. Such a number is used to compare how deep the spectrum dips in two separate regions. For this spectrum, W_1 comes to 1.1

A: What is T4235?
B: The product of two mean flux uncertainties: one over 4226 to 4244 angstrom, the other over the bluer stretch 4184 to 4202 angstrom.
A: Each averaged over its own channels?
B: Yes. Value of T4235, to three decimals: 0.055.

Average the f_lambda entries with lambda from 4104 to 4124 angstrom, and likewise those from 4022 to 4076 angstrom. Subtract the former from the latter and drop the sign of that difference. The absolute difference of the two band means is 1.0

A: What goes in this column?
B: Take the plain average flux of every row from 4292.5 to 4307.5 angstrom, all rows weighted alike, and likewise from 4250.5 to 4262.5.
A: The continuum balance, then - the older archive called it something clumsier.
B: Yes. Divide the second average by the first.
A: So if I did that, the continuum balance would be 1.05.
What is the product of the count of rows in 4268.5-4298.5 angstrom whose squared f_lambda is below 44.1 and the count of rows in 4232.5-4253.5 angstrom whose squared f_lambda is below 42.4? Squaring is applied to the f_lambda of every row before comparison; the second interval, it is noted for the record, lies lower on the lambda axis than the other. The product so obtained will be 54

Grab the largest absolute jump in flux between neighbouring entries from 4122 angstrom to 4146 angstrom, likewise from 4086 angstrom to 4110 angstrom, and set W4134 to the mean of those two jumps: 2.55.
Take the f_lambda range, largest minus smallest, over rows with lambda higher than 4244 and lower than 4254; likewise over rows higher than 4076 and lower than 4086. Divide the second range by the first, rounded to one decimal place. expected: 1.4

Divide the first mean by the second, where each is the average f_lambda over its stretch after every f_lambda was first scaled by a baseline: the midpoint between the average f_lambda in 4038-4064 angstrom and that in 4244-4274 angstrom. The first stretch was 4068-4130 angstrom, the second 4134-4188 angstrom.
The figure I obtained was 0.97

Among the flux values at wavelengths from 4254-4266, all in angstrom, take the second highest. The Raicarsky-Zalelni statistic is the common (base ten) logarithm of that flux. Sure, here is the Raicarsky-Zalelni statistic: 0.815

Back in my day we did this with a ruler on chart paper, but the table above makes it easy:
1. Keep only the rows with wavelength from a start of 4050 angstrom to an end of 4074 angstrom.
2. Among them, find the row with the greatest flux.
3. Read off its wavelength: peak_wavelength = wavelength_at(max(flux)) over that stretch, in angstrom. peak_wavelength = 4069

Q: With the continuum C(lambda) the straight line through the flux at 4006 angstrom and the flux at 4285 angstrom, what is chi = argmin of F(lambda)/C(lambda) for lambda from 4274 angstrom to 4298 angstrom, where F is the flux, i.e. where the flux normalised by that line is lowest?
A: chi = 4291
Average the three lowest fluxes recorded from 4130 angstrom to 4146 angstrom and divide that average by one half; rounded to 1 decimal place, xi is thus 13.2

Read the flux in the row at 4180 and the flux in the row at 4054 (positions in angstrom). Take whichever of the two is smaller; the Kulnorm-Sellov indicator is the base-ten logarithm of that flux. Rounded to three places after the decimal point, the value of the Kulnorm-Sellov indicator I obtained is 0.804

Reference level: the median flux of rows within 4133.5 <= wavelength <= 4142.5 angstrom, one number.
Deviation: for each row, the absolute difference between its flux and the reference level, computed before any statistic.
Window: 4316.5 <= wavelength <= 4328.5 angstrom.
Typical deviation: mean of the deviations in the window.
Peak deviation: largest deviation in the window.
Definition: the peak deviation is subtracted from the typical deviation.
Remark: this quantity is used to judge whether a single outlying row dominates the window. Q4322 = -0.31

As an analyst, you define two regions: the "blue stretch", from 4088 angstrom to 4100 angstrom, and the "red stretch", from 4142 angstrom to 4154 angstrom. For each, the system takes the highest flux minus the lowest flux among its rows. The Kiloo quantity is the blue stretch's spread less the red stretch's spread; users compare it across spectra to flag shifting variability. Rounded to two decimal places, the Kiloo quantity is 0.35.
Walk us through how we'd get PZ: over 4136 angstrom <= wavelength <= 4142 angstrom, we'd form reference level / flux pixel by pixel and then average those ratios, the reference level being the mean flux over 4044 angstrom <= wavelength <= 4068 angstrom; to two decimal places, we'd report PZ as 1.01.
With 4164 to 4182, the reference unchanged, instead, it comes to 1.08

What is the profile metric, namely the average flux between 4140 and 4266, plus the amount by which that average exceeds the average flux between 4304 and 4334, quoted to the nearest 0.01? 7.12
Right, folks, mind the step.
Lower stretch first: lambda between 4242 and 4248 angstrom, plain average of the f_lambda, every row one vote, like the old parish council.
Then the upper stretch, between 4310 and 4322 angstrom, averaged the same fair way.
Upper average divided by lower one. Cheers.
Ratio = 0.93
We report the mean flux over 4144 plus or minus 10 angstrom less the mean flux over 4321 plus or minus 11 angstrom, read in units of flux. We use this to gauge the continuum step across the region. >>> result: 0.77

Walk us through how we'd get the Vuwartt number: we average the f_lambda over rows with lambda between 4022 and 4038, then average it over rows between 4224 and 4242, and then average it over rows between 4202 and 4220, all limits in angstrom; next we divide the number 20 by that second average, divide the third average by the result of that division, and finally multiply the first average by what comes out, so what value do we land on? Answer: 14.4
